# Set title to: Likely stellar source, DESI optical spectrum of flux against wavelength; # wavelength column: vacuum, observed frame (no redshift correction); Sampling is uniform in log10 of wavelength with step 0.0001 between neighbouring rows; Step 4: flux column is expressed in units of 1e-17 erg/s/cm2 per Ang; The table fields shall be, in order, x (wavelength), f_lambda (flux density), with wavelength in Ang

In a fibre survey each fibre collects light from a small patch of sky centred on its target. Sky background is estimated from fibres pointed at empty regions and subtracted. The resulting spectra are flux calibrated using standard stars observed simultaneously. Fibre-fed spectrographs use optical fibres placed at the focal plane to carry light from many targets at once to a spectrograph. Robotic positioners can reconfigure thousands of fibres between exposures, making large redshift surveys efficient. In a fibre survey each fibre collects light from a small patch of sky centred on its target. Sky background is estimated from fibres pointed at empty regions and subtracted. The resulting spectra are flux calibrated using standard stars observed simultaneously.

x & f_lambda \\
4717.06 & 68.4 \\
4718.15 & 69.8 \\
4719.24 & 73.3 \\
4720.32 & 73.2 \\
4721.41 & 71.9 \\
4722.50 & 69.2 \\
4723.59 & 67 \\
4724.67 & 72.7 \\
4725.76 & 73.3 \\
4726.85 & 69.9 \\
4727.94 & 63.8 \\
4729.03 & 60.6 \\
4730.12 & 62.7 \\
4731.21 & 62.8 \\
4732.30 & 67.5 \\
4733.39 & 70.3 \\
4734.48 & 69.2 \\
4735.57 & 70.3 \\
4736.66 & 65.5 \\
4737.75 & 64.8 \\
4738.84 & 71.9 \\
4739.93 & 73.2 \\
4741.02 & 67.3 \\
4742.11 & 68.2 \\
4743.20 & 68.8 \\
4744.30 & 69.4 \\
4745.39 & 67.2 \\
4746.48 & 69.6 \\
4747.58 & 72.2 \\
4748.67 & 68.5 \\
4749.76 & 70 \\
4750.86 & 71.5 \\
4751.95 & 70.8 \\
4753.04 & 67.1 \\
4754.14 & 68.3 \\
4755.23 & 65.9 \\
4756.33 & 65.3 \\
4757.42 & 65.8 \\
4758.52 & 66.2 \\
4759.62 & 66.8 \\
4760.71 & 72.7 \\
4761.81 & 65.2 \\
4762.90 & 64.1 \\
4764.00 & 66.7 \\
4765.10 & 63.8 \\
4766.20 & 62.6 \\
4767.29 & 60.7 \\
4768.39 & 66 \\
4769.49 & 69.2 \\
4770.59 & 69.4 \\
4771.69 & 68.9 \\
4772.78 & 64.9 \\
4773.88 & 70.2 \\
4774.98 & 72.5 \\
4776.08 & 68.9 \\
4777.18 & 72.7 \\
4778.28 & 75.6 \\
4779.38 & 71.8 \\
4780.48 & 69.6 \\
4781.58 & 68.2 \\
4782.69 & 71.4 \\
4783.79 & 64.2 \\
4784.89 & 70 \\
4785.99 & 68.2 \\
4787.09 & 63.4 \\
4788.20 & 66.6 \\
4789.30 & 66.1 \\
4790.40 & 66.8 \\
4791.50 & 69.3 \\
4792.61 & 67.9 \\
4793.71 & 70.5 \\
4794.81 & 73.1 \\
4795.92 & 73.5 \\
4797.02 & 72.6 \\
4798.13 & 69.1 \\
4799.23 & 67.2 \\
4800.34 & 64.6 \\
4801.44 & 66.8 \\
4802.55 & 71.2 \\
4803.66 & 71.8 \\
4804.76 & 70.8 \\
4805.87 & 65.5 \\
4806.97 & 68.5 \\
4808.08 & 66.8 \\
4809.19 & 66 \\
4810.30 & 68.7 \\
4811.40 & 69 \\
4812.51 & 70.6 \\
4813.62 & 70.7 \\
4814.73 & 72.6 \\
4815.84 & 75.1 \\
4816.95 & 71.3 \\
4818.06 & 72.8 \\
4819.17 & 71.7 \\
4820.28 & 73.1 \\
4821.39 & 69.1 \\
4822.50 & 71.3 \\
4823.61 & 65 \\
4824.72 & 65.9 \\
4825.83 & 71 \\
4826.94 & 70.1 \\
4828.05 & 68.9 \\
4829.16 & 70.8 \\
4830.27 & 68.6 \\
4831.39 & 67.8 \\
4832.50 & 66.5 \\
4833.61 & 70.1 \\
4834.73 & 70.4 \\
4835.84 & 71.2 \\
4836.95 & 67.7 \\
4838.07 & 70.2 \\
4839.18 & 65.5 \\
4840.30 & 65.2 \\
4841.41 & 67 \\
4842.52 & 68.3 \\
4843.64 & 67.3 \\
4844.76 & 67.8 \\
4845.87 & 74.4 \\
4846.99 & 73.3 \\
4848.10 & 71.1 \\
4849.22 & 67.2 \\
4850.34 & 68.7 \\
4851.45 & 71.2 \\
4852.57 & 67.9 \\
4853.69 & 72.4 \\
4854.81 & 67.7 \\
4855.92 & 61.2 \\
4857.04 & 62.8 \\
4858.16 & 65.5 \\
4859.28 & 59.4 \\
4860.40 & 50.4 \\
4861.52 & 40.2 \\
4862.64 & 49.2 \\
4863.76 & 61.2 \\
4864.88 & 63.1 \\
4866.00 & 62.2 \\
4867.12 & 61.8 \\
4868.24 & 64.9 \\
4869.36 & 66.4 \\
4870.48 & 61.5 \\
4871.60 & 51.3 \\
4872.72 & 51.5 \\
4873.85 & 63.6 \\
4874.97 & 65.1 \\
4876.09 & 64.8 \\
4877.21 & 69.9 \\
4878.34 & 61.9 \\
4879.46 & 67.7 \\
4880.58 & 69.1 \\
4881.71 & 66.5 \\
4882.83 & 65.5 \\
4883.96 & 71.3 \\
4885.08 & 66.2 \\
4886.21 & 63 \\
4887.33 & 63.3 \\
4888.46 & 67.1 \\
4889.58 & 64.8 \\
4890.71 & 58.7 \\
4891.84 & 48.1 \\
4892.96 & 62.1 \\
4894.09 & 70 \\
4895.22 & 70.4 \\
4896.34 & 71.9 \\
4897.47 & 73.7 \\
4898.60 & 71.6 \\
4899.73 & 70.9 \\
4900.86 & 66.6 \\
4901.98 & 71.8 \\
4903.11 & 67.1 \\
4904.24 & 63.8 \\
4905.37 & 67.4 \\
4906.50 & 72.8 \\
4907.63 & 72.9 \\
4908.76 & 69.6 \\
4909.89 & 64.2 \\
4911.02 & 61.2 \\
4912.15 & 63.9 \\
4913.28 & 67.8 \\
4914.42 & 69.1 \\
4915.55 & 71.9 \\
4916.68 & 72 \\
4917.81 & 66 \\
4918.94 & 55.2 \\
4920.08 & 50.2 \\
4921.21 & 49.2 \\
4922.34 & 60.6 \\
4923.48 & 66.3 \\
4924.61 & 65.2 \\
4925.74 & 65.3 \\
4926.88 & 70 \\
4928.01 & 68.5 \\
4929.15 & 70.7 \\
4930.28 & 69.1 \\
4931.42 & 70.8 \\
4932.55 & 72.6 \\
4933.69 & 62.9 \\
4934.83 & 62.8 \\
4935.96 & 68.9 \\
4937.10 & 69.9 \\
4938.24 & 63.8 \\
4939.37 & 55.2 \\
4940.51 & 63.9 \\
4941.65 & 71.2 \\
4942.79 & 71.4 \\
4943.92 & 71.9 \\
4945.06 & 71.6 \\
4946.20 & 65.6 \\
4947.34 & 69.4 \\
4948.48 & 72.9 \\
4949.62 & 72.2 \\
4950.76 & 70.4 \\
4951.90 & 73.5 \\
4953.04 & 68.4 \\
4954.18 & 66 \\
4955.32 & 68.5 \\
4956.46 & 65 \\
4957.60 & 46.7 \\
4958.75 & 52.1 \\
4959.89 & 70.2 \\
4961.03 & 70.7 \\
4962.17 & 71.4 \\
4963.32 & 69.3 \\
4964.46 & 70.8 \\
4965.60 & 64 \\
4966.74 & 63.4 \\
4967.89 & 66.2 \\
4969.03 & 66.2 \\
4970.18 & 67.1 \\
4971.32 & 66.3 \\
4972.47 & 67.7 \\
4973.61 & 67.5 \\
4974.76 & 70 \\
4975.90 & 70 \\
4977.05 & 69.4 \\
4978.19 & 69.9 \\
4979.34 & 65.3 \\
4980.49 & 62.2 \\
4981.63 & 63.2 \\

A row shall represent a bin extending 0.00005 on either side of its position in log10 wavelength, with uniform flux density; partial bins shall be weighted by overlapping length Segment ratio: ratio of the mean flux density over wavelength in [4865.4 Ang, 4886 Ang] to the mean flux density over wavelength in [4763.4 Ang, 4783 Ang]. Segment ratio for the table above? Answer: 0.934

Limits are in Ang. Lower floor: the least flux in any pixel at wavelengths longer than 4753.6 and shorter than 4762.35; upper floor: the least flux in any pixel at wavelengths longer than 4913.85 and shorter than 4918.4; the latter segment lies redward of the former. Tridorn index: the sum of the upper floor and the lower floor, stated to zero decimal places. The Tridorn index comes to 131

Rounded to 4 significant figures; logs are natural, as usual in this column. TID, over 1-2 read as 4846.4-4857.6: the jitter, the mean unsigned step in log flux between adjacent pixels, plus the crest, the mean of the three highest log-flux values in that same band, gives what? 4.331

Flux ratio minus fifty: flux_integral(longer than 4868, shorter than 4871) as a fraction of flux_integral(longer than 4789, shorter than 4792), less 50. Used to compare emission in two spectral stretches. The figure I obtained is -49.0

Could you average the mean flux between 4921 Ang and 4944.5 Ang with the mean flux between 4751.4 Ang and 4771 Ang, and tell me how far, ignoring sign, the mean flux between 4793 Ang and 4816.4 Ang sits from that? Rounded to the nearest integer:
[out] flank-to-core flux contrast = 3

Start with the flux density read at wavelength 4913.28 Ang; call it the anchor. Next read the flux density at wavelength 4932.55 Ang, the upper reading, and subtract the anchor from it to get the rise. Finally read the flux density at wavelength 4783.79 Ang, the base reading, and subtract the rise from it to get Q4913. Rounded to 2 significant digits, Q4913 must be 59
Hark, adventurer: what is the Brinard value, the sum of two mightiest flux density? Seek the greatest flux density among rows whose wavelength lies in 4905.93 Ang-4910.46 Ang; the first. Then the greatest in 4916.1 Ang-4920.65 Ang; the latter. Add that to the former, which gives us 144.9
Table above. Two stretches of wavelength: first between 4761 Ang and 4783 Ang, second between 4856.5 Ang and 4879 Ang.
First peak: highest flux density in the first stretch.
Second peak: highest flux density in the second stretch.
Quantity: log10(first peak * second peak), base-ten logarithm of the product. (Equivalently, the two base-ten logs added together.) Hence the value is 3.72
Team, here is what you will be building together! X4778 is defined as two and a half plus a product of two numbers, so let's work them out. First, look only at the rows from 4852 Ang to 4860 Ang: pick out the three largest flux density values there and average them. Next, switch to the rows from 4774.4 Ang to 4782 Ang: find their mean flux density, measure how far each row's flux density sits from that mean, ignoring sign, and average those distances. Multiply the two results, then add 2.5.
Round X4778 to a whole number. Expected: 147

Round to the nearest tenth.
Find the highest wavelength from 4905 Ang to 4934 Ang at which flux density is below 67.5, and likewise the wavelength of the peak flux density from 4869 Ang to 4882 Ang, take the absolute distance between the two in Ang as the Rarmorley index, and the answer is 56.5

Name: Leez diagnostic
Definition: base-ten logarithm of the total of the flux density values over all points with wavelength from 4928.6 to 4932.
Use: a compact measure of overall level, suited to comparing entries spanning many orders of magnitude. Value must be 2.32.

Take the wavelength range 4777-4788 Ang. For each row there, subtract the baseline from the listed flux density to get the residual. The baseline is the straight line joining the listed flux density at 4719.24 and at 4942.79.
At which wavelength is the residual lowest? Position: 4787.09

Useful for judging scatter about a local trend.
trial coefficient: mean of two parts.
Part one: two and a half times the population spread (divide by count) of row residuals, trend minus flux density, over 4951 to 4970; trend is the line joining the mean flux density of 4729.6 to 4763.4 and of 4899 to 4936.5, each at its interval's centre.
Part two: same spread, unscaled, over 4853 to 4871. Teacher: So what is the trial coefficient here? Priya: 12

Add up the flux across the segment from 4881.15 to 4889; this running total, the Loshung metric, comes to 463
